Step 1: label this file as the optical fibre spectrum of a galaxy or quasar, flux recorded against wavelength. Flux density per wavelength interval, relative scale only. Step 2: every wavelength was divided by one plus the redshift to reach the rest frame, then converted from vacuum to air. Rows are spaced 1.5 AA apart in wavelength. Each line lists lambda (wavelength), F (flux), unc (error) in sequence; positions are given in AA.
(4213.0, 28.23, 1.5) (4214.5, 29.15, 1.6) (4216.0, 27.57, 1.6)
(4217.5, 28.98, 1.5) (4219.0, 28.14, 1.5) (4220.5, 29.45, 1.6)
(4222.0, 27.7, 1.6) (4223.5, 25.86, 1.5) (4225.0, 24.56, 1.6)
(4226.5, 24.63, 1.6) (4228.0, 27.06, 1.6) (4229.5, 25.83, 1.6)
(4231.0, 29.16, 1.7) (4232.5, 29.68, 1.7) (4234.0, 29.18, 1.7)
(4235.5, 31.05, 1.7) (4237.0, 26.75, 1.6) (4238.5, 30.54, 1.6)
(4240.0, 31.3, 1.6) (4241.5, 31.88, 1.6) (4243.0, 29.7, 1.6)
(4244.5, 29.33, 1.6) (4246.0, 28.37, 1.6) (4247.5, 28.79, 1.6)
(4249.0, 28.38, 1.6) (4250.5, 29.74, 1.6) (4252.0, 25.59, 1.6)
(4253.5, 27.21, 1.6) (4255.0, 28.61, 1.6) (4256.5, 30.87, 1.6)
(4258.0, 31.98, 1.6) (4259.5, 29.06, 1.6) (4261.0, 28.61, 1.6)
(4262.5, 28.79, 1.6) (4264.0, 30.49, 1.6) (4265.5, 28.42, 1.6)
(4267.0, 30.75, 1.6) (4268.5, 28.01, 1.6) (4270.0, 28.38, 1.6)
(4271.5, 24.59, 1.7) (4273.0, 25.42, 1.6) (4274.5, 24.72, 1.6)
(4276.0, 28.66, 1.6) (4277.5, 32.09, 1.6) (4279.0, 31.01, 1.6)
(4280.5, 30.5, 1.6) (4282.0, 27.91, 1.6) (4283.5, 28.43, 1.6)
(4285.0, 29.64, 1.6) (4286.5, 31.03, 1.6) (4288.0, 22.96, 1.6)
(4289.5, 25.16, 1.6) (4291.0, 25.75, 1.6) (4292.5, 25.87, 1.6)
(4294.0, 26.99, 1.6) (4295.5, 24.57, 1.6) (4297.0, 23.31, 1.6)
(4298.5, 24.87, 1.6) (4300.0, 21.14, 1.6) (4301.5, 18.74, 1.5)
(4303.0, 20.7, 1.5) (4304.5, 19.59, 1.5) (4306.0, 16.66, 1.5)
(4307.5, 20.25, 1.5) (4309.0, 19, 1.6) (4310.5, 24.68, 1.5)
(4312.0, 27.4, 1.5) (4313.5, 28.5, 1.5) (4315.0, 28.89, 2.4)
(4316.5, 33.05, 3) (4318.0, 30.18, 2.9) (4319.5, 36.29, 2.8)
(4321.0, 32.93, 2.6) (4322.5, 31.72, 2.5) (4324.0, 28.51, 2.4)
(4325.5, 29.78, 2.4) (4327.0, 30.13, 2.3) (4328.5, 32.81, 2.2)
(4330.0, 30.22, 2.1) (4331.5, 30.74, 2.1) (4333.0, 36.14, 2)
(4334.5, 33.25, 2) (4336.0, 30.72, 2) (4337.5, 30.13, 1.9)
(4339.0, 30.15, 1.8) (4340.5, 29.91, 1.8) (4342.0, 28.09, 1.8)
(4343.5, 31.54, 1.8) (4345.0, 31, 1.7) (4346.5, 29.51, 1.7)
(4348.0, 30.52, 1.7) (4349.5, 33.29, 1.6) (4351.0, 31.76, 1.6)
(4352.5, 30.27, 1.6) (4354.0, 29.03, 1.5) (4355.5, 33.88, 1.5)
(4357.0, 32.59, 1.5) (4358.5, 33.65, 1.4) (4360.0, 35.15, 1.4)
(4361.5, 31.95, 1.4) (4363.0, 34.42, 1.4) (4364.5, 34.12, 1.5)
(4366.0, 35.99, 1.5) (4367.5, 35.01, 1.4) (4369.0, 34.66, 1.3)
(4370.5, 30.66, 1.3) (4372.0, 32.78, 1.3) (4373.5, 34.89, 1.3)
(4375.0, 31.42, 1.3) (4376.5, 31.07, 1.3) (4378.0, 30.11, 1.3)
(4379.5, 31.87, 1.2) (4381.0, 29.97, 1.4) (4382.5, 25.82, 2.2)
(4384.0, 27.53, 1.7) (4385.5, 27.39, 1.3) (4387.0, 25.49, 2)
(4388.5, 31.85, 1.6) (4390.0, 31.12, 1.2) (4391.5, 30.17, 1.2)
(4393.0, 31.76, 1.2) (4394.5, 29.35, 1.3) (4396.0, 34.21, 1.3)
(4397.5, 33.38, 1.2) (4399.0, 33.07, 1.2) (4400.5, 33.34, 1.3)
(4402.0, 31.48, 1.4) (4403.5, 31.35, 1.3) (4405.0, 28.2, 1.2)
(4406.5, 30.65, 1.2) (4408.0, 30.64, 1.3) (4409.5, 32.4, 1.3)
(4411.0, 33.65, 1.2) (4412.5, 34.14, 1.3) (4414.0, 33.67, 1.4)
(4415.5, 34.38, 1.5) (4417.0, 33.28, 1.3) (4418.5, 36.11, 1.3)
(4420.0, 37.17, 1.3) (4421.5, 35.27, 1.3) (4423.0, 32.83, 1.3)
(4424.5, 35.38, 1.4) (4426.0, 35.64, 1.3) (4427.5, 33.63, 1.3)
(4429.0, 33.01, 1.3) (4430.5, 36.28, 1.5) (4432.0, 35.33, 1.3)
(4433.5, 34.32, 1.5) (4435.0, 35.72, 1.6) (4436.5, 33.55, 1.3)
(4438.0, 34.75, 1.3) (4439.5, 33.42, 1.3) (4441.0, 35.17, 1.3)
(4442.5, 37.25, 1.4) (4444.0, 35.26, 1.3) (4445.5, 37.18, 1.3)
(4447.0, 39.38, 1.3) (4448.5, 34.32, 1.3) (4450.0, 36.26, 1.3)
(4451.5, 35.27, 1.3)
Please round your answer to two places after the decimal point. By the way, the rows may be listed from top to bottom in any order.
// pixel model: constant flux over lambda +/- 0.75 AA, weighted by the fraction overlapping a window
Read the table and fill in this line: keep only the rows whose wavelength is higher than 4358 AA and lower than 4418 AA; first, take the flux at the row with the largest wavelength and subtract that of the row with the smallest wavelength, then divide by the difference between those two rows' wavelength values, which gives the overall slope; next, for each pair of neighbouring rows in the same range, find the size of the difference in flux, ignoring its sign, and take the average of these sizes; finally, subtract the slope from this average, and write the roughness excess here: 1.72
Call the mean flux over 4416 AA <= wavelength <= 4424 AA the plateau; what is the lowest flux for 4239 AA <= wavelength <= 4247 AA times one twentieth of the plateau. 50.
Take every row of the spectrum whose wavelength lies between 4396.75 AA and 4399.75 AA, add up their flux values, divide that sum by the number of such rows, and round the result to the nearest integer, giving 33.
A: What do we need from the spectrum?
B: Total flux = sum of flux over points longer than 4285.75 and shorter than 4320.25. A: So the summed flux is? 576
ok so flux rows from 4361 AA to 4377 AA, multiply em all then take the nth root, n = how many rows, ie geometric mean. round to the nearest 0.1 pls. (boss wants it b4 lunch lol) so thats 33.3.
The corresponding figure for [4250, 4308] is 26.3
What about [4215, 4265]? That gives 28.6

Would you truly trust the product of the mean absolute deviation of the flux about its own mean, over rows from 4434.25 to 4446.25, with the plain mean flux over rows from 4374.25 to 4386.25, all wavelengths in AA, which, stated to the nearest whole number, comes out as 32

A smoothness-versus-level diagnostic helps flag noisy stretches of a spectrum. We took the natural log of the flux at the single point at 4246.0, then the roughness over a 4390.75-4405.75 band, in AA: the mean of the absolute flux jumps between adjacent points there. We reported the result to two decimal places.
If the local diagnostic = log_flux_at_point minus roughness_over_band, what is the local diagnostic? 1.63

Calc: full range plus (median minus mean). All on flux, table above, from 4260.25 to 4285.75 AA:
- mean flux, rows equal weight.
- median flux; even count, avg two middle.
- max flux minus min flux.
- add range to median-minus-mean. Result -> 7.5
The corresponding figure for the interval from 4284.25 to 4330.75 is 20.1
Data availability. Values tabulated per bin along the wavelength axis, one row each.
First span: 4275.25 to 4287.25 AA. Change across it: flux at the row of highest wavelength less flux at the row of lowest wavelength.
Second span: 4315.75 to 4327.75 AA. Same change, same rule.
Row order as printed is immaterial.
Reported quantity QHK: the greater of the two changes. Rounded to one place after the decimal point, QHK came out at 2.4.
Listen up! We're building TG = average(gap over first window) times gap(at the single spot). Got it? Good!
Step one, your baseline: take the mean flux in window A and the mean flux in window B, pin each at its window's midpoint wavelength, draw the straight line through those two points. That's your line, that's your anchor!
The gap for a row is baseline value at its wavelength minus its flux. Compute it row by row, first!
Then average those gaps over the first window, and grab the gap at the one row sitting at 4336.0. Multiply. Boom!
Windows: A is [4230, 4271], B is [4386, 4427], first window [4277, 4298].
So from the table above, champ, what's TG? 1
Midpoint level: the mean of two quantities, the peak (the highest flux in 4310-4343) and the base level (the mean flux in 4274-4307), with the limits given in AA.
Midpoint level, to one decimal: 30.9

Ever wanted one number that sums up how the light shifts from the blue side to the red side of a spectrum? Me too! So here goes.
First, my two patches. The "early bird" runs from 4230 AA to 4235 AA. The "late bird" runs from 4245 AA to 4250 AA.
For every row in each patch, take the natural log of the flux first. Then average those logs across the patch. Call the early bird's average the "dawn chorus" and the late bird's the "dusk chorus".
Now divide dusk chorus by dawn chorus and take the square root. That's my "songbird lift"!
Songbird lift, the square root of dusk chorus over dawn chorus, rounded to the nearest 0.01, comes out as 1.00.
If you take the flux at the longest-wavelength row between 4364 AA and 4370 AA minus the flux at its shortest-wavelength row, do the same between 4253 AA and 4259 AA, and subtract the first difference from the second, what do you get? 4.2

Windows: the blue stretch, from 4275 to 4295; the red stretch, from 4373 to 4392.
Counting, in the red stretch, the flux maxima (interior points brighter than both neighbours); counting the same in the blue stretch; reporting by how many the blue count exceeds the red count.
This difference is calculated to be -1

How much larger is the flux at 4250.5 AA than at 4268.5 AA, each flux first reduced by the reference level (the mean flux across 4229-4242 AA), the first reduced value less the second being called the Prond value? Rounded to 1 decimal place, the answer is 1.7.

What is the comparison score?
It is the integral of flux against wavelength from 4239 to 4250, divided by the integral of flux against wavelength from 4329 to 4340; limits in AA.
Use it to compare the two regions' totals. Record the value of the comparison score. 0.94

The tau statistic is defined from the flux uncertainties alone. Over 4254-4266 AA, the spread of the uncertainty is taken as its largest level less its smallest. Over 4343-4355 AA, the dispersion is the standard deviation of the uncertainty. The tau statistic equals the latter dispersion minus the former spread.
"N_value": 0.09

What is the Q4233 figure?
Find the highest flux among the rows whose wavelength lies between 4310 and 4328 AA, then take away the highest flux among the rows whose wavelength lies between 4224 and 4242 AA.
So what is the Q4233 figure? 4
